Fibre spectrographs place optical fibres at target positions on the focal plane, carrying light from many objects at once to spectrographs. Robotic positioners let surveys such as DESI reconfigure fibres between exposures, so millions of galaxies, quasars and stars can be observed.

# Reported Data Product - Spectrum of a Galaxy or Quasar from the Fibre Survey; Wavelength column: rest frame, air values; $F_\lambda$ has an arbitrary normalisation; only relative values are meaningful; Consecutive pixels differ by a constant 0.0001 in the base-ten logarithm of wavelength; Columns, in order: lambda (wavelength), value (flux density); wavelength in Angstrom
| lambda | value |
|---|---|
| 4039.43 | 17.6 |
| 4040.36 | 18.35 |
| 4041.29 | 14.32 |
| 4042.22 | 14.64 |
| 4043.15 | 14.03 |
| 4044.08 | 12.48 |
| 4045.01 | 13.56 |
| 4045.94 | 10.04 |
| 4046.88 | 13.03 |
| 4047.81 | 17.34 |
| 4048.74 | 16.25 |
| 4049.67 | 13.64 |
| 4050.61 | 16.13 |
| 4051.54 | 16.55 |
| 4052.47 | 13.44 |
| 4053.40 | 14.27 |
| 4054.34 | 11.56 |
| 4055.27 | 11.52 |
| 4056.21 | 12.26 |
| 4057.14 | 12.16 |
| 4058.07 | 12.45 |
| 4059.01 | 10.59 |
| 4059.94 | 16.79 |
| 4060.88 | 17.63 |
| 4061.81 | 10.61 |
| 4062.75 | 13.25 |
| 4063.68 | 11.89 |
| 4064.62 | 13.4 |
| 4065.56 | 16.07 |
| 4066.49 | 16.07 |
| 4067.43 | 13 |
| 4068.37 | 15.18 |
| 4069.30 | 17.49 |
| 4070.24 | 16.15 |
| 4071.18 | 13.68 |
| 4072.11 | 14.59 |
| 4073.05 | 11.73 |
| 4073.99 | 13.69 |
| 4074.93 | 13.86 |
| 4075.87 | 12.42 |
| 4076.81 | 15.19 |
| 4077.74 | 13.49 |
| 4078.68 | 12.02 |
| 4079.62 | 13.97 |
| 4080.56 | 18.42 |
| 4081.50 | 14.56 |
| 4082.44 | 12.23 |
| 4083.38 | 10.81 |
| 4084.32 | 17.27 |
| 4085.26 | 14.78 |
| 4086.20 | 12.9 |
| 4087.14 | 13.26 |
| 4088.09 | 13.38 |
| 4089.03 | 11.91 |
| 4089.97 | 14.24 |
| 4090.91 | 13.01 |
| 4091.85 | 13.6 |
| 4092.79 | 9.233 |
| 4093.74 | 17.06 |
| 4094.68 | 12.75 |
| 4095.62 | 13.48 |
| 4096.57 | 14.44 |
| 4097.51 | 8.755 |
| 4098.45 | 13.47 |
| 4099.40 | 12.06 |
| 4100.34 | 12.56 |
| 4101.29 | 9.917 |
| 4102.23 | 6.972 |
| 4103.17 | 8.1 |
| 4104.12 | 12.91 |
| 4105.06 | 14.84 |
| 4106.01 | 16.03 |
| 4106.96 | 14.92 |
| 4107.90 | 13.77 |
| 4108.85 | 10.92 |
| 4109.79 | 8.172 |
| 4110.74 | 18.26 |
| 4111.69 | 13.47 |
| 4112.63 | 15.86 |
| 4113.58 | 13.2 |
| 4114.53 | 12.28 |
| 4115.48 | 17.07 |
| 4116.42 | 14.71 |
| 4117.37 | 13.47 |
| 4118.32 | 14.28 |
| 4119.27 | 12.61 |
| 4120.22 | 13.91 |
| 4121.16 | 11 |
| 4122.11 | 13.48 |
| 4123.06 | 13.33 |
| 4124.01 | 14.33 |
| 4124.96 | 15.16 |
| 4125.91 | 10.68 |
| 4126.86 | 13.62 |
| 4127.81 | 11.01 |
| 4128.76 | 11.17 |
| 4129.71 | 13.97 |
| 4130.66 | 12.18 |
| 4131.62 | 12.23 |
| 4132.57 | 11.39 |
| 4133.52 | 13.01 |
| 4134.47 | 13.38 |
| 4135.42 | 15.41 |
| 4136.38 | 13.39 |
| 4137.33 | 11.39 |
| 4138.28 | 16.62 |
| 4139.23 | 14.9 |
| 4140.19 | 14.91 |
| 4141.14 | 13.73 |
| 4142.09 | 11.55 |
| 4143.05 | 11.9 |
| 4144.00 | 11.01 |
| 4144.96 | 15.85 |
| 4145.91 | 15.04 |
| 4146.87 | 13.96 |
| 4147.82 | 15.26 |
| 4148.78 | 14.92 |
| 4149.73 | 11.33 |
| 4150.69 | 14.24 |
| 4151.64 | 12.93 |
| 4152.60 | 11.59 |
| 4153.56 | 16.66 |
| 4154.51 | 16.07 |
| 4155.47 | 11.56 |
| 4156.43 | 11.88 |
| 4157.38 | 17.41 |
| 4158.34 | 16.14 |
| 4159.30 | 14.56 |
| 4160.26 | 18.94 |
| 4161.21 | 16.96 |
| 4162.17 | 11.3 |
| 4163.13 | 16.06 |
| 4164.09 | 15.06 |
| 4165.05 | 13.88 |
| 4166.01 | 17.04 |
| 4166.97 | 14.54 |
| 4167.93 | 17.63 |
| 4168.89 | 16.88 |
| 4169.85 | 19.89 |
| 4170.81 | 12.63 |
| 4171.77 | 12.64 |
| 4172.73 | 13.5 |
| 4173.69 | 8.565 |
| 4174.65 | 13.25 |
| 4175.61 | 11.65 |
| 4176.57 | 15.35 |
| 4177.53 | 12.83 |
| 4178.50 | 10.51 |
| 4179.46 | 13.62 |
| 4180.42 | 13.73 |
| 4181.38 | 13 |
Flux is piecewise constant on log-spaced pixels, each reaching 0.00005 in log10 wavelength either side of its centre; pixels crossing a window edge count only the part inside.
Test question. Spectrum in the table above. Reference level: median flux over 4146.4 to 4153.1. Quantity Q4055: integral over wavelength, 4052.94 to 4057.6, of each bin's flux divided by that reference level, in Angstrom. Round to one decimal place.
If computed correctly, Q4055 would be 4.1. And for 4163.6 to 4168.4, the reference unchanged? 5.4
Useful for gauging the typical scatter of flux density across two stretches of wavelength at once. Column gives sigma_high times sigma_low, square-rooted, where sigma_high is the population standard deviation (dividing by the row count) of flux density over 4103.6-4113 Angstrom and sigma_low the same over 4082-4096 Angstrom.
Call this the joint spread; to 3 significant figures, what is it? 2.31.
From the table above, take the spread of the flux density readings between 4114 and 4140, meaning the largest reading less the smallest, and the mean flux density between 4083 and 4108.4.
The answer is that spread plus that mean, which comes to 19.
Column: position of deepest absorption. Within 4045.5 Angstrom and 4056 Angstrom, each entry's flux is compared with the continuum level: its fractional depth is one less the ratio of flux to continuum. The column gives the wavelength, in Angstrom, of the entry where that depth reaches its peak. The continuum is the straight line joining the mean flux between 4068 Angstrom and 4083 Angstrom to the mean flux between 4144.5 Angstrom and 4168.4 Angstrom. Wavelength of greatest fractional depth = 4045.94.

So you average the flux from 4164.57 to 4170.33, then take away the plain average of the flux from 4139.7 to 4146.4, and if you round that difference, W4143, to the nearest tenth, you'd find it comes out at 3.2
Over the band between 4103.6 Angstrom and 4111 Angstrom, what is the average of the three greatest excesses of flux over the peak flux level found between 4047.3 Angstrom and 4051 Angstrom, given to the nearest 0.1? -0.9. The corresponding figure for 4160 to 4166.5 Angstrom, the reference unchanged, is 0.3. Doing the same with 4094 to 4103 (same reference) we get -3.5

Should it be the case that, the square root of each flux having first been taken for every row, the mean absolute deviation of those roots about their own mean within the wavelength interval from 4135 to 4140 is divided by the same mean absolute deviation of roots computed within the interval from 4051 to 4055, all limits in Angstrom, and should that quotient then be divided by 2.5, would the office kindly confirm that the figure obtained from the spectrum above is 0.43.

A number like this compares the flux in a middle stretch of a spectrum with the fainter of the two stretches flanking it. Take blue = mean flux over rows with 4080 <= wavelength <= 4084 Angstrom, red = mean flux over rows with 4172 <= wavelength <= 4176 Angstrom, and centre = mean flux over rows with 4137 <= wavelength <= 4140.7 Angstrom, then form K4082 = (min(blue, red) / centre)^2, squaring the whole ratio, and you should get 0.66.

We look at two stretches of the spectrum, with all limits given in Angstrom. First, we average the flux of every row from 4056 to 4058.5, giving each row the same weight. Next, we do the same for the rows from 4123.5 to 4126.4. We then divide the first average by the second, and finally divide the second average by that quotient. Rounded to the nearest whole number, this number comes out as 15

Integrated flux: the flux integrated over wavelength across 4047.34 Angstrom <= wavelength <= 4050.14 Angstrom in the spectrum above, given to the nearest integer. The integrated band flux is 44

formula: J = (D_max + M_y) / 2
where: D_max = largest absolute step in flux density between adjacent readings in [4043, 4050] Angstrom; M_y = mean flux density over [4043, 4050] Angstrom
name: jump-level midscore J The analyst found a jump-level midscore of 9.1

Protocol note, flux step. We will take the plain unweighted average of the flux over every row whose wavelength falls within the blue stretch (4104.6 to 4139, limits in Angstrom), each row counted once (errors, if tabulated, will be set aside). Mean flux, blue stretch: 13.5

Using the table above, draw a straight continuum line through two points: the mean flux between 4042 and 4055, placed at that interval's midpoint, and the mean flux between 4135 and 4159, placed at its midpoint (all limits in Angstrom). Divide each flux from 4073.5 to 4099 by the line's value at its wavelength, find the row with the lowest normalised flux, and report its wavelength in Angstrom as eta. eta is 4097.51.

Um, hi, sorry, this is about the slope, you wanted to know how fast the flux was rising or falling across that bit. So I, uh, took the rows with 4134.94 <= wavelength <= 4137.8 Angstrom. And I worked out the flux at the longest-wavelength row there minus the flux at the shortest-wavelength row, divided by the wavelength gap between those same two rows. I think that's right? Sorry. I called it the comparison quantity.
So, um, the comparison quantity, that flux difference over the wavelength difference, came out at -2.1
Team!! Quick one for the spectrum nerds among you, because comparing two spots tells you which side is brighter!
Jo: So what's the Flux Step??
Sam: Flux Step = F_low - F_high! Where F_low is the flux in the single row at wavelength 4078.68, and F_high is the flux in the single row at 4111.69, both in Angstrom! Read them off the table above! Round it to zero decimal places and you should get -1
